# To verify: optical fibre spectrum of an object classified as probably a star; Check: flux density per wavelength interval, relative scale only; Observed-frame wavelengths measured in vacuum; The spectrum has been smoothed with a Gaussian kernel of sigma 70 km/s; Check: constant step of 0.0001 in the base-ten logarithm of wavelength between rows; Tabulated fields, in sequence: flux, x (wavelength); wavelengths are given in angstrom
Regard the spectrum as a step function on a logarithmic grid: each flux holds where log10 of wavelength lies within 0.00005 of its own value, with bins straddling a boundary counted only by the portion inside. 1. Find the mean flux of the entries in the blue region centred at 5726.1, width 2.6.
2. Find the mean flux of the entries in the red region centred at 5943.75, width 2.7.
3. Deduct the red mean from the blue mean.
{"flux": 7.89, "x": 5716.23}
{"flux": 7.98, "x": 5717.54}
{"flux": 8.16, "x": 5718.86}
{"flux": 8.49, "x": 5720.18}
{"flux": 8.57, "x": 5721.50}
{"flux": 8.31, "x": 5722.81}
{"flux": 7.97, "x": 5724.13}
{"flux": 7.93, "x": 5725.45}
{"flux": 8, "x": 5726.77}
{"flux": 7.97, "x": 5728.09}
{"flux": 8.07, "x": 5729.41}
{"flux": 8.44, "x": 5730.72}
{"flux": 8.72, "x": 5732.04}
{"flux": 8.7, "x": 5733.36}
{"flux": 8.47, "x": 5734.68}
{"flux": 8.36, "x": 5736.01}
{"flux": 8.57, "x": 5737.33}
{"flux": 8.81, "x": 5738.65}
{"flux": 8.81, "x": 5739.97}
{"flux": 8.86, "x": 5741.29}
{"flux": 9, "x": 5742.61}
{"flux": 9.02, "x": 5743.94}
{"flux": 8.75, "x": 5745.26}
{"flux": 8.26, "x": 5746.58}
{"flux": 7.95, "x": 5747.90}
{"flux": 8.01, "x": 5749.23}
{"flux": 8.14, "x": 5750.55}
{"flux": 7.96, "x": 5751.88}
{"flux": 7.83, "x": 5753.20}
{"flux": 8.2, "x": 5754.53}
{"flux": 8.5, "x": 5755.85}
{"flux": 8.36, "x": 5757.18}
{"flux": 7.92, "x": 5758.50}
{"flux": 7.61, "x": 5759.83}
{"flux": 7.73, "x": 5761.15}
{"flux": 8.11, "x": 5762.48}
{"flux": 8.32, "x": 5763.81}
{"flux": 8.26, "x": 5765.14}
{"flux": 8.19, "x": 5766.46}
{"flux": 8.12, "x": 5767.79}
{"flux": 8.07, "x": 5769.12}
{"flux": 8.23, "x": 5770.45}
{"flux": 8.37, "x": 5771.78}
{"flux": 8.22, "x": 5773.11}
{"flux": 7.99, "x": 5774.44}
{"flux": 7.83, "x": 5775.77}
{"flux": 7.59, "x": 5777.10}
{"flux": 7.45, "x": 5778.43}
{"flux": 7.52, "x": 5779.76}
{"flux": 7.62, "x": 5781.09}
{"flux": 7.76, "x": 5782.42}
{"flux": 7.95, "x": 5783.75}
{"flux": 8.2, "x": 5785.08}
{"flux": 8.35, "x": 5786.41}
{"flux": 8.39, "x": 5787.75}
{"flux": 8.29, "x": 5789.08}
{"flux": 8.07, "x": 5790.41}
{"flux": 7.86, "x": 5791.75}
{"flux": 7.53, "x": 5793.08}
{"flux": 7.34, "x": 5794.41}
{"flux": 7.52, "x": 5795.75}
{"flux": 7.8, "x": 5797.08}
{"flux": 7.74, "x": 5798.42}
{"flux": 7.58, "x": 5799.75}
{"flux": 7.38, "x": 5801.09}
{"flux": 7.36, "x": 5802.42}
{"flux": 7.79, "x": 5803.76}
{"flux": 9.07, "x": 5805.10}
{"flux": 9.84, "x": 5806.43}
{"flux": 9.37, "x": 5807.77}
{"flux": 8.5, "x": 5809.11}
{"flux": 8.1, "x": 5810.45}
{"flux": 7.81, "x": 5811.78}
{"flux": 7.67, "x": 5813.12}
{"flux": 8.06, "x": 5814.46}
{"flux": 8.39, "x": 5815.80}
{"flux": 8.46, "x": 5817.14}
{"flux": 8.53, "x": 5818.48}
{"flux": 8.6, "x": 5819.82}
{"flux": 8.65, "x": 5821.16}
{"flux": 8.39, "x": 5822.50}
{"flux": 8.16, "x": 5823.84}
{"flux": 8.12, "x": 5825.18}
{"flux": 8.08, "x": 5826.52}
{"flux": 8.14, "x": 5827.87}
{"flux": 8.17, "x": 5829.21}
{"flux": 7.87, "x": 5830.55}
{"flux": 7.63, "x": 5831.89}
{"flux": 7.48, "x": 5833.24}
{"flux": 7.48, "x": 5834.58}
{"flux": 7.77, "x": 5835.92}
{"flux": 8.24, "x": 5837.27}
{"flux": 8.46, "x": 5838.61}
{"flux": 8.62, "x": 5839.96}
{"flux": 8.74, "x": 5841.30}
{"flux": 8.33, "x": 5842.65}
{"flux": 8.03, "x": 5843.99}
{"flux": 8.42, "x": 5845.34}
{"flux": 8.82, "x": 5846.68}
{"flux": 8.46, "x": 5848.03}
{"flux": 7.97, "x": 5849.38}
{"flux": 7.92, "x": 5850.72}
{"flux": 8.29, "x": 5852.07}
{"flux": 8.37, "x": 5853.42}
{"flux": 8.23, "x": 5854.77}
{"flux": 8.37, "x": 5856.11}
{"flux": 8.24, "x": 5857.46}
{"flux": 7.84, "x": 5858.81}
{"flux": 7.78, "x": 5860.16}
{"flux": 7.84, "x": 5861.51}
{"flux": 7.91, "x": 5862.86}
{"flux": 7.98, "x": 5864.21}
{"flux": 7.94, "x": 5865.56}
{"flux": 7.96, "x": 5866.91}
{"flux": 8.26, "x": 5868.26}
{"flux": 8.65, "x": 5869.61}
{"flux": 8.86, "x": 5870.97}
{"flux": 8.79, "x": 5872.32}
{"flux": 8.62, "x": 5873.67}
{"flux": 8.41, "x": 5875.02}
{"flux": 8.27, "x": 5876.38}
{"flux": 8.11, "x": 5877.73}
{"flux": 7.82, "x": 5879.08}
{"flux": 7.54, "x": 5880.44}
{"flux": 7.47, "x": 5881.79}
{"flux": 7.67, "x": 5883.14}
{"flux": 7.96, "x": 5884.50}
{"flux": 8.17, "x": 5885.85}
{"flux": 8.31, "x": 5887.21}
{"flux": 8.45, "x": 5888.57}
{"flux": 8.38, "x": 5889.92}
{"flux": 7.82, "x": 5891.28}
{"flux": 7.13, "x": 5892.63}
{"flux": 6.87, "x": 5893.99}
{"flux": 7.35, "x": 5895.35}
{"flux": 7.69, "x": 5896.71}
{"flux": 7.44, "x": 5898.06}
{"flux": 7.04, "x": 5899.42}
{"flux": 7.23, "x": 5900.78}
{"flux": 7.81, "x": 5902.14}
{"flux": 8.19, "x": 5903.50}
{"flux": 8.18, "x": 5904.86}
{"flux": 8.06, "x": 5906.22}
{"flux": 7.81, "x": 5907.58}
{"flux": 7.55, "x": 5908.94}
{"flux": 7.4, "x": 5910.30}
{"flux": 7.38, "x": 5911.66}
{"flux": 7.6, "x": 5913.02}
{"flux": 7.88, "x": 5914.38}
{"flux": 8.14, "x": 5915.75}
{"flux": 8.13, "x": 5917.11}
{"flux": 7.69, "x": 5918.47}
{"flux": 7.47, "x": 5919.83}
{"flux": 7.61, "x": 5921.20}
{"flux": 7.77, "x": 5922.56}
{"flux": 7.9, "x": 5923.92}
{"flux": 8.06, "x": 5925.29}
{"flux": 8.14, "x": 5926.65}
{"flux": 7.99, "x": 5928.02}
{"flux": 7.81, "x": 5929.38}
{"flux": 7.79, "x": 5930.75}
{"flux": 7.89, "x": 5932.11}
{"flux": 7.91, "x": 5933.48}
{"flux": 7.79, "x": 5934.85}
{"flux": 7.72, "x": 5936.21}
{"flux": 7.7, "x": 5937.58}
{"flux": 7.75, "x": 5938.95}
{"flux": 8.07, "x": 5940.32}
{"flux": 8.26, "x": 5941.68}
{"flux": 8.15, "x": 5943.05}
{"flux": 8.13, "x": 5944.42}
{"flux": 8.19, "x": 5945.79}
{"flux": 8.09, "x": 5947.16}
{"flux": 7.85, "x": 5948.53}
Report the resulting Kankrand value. -0.18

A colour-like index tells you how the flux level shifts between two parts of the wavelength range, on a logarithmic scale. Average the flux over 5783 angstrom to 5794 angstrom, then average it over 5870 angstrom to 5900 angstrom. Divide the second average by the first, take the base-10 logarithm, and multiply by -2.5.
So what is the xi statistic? 0.02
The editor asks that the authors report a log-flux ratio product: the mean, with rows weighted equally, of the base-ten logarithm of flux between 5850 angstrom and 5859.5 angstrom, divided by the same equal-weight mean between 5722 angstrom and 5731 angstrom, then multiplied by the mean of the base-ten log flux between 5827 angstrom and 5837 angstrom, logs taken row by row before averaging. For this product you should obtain 0.896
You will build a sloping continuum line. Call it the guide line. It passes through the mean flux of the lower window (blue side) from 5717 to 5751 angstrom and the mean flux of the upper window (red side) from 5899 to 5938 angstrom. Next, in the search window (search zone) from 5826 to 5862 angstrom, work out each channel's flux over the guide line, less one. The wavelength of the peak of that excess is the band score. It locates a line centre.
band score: 5846.68 angstrom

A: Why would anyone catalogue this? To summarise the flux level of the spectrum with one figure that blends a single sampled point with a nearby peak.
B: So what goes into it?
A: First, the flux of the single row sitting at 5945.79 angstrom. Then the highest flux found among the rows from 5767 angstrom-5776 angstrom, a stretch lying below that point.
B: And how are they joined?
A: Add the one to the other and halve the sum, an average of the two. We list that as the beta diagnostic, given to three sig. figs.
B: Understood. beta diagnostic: 8.28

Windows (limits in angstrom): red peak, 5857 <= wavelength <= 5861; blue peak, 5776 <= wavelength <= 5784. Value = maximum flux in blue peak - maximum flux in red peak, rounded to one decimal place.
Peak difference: -0.3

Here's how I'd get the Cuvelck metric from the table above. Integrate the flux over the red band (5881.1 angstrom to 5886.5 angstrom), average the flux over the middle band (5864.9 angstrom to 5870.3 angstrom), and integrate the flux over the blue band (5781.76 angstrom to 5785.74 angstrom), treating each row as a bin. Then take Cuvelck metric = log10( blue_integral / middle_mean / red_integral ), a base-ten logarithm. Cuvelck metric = -1.04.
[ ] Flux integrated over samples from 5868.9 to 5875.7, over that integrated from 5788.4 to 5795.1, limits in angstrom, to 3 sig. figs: 1.12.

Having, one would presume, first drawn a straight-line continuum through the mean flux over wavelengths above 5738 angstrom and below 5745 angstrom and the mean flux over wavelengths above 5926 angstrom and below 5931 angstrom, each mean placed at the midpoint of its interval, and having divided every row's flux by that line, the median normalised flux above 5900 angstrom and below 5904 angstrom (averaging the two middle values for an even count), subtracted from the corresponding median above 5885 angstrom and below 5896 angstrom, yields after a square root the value 0.120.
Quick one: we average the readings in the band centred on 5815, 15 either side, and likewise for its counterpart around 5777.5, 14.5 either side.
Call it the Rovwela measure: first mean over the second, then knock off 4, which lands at -2.97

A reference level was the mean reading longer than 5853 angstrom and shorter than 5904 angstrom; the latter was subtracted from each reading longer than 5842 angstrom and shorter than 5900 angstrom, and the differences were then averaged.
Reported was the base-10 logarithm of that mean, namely -1.1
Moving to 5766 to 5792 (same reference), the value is -1.4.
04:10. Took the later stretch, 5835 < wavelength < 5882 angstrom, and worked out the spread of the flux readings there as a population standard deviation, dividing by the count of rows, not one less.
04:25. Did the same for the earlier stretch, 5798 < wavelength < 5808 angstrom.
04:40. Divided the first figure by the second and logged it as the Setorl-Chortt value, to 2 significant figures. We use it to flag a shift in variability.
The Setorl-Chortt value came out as 0.39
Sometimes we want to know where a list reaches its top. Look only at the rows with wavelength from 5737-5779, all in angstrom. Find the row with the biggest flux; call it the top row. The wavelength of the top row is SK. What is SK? 5743.94 angstrom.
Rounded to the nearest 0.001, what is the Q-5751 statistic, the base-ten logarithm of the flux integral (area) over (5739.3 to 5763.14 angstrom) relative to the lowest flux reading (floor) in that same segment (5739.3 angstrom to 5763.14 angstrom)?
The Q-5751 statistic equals 1.414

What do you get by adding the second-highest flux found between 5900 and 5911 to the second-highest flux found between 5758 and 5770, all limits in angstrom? 16.4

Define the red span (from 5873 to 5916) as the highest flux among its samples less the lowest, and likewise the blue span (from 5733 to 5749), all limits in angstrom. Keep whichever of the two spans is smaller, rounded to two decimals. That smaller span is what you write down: 1.07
